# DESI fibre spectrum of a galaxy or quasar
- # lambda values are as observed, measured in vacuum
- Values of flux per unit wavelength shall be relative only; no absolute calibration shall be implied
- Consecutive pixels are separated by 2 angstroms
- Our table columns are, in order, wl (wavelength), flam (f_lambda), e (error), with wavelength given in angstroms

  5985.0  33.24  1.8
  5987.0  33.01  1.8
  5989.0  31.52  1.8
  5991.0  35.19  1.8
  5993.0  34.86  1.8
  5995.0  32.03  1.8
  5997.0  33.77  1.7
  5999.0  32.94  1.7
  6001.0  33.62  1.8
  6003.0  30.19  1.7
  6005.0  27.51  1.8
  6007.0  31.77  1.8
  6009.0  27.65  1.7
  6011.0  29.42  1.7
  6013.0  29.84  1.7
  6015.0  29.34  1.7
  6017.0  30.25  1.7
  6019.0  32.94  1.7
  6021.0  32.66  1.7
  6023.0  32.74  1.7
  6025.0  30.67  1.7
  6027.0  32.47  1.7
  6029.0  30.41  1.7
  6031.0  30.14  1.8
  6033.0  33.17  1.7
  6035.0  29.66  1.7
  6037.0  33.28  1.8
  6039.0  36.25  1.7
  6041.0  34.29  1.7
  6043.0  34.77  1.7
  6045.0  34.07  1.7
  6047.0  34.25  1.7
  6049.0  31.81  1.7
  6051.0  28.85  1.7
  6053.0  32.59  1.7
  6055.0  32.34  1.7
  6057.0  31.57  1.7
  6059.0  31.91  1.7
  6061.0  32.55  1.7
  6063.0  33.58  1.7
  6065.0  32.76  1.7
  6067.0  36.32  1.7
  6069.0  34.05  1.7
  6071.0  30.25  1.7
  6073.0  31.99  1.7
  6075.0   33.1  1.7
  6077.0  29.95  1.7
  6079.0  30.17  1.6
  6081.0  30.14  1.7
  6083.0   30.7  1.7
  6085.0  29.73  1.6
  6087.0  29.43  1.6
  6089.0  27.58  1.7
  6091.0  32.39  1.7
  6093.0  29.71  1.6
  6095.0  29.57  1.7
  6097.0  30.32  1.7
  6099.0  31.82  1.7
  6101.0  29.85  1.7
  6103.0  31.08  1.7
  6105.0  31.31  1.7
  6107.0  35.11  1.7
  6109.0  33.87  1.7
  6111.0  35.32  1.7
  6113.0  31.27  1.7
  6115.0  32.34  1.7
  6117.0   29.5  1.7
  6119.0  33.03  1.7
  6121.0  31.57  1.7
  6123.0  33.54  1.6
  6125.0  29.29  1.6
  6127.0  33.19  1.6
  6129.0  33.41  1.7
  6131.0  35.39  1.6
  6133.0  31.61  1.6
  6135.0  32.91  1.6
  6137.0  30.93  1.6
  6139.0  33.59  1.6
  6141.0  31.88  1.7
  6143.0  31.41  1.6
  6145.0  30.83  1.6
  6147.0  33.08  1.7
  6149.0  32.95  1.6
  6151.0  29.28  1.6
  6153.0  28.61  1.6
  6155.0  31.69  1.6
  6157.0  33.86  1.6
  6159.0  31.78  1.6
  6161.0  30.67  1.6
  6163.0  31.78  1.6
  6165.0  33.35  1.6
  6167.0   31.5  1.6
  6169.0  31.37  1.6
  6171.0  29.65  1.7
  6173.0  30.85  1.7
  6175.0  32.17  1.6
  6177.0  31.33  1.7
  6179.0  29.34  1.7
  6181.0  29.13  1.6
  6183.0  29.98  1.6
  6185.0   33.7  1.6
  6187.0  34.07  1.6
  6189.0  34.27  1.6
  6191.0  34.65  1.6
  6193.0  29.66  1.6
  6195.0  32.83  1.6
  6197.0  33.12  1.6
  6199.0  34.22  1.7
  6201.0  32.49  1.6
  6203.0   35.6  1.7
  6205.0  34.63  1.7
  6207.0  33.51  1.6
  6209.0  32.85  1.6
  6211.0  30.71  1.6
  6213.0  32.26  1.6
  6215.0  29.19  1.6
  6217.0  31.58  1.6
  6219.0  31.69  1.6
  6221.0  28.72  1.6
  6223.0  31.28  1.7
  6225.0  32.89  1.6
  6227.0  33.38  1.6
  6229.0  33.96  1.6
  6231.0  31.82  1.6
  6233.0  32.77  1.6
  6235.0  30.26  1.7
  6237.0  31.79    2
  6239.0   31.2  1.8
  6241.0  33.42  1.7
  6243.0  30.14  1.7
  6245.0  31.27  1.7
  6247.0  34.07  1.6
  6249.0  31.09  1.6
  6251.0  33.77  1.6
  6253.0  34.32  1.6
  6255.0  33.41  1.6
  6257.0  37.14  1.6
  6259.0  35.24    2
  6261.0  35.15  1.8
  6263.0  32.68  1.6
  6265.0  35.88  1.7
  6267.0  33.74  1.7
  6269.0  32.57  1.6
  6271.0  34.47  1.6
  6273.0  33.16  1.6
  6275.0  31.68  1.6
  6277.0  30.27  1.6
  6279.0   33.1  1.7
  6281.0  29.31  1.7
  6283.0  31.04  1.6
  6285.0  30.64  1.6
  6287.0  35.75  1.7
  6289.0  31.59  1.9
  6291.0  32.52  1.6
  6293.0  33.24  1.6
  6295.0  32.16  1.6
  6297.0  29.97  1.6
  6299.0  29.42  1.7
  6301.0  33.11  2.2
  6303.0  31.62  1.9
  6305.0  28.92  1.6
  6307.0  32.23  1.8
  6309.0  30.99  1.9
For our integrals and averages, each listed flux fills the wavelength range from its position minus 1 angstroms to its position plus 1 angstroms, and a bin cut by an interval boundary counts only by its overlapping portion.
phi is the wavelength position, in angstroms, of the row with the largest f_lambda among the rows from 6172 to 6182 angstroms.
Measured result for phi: 6175.0 angstroms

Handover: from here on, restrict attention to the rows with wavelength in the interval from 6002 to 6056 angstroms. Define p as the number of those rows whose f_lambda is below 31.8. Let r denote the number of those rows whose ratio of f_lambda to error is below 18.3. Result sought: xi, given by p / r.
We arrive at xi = 1.0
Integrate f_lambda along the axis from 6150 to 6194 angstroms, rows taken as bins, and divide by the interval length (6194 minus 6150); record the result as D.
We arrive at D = 31.5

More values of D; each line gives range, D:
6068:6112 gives 31.2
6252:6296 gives 33.1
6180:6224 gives 32.3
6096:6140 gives 32.3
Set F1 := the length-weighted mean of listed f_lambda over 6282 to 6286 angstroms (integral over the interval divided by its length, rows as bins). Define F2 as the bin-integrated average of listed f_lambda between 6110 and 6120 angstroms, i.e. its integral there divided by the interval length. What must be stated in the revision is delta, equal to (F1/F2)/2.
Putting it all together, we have 0.478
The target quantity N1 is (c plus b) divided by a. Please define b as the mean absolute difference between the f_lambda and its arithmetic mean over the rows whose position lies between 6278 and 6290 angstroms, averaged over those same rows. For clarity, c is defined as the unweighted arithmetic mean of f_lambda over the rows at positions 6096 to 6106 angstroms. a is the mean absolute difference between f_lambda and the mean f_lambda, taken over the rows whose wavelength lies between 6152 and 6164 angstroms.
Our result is 28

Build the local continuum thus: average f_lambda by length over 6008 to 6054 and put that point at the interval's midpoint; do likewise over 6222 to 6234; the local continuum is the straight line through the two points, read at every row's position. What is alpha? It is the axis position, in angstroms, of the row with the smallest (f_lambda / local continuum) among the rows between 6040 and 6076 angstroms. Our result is 6051.0 angstroms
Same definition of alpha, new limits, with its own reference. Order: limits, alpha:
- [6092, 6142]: 6125.0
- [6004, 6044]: 6005.0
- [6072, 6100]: 6089.0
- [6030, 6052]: 6051.0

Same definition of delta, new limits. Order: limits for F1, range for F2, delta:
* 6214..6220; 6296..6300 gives 0.519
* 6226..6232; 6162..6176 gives 0.524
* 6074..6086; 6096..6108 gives 0.485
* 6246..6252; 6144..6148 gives 0.516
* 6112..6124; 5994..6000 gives 0.484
